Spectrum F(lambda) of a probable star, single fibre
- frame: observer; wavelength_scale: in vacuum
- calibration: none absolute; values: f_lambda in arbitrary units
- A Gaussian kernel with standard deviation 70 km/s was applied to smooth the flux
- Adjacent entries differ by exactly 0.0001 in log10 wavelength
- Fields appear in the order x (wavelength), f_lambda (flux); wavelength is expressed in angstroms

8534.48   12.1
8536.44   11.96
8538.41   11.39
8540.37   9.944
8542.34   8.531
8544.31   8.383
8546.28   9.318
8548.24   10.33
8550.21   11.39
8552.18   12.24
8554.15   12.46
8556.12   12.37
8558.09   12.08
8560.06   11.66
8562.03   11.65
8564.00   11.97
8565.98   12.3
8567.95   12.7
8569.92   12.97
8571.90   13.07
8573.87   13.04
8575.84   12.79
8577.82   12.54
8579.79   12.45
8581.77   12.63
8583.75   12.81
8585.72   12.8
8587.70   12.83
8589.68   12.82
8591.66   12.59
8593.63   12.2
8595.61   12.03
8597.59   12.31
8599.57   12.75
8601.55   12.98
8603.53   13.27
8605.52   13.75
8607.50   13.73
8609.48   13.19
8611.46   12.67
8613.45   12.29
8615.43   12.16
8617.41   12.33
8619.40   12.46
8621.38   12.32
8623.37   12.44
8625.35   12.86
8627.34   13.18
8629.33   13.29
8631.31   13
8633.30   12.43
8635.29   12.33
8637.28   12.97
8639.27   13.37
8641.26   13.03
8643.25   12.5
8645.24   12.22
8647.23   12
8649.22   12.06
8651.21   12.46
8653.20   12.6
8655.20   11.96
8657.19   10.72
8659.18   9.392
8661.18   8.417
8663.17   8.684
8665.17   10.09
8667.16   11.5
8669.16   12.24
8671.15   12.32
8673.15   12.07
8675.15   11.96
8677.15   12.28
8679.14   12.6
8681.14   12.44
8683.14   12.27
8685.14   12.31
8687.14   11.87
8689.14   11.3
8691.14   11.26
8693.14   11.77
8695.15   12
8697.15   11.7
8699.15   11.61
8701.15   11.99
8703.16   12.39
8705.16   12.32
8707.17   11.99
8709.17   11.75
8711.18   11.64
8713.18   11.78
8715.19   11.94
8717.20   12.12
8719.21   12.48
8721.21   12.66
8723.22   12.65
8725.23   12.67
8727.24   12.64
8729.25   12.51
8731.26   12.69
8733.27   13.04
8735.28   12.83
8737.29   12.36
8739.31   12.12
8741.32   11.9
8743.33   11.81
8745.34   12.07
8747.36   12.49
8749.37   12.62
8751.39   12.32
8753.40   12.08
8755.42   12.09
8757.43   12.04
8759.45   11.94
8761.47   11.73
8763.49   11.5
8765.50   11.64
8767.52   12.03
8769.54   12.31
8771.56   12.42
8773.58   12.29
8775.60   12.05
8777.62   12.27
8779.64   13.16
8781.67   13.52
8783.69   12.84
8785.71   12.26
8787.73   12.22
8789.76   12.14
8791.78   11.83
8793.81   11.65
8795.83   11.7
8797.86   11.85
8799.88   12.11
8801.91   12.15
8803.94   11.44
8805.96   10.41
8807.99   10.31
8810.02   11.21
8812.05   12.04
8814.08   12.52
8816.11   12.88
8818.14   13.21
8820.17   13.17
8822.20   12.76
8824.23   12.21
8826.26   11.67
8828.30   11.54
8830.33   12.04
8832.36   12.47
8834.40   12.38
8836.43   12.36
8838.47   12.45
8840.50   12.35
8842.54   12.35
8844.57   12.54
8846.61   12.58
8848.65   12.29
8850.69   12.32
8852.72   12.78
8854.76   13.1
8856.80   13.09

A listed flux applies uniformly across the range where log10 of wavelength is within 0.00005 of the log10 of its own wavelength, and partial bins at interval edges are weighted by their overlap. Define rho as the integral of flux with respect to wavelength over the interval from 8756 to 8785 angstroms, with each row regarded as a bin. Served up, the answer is 356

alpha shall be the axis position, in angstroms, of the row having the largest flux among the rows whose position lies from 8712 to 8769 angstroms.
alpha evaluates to 8733.27 angstroms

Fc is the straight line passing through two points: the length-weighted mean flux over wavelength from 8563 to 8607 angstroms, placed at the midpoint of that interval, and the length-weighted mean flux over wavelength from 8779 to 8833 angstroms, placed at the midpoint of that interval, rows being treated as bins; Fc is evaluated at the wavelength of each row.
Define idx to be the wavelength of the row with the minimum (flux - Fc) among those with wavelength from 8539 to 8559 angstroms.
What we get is 8544.31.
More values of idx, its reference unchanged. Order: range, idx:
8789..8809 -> 8807.99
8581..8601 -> 8595.61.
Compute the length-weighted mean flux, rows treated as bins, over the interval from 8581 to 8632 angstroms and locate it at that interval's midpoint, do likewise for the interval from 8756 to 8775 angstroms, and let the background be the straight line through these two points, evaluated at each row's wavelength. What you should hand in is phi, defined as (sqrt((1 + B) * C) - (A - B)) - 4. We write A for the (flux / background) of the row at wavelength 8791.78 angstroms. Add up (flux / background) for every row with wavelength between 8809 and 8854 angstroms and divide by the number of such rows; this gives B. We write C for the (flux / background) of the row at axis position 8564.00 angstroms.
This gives -2.56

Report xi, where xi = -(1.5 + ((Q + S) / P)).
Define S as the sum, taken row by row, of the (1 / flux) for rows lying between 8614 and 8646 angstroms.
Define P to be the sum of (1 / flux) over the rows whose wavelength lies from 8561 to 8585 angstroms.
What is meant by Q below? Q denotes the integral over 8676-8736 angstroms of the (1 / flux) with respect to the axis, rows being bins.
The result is -7.99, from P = 0.96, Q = 4.9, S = 1.3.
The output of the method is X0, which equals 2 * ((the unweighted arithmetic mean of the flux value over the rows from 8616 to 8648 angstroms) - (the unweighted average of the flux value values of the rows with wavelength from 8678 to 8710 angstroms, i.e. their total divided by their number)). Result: 1.4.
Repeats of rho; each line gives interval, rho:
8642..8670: 314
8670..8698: 336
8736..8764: 339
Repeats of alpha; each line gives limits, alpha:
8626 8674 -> 8639.27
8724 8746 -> 8733.27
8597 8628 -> 8605.52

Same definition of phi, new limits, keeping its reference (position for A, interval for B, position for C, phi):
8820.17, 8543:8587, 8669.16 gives -2.82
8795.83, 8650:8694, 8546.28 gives -2.89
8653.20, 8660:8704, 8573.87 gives -2.67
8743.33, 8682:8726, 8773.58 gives -2.57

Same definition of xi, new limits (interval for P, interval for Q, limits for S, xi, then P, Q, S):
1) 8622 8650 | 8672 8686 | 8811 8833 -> -3.34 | 1.10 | 1.1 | 0.9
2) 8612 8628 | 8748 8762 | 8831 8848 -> -4.31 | 0.64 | 1.2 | 0.6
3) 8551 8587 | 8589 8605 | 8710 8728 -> -2.88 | 1.44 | 1.3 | 0.7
